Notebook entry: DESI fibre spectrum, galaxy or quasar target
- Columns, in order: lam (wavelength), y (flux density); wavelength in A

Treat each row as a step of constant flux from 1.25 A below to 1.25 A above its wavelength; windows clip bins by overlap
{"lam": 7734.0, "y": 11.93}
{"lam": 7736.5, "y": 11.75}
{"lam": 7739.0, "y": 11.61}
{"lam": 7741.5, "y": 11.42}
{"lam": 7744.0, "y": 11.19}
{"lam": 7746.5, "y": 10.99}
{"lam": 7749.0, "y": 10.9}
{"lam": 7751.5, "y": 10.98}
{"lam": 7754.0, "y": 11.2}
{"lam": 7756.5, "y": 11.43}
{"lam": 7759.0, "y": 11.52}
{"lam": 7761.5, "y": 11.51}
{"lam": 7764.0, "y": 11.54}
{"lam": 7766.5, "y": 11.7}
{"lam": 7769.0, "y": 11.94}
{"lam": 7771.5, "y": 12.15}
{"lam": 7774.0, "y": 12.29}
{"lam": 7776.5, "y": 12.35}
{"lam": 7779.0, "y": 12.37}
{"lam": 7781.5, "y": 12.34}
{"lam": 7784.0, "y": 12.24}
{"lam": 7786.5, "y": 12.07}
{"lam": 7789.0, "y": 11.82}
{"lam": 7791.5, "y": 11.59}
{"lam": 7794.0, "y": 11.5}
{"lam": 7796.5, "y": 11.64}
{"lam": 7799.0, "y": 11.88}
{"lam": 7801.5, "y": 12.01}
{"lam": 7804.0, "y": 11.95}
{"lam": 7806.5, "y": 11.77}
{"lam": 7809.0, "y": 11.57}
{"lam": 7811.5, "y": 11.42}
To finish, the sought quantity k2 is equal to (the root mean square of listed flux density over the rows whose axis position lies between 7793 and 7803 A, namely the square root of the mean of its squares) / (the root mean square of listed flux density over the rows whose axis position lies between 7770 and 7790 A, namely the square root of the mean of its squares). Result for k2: 0.96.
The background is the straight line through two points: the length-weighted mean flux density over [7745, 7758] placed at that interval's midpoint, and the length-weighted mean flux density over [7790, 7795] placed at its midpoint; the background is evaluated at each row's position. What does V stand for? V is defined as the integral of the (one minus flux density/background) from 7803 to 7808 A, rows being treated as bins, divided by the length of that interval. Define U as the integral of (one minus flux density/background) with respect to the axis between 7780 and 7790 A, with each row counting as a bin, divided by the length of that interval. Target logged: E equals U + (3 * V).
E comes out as -0.09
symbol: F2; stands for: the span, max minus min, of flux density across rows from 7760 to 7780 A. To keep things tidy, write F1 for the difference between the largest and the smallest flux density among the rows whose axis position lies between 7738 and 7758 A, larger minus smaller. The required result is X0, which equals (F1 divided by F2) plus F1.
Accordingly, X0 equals 1.5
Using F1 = 0.710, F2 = 0.86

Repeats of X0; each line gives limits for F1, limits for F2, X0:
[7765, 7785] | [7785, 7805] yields 1.8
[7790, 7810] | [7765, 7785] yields 1.3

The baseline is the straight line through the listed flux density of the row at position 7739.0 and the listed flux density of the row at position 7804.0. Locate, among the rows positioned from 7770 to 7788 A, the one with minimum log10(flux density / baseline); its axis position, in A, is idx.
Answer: 7786.5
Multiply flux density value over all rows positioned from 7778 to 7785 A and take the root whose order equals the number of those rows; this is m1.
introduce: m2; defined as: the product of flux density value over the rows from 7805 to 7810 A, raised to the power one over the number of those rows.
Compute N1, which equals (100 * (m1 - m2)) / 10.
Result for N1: 6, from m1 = 12.3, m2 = 11.7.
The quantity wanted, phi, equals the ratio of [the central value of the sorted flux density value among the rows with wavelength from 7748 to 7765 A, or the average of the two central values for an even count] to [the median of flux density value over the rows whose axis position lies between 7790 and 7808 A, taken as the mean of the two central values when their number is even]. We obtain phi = 0.971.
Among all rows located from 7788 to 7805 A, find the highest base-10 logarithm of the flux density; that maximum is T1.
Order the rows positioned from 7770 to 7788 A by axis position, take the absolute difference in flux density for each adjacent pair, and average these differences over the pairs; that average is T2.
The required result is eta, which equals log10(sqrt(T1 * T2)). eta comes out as -0.51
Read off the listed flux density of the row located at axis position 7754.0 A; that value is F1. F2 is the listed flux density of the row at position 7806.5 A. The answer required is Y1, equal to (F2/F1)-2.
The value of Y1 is -0.95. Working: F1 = 11.2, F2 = 11.77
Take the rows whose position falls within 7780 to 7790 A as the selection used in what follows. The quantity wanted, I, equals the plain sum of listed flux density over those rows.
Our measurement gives 48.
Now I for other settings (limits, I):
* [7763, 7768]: 23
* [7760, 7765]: 23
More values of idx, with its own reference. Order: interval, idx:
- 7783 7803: 7794.0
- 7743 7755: 7749.0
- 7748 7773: 7749.0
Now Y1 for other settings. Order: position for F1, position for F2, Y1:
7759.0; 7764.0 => -1.00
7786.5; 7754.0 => -1.07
